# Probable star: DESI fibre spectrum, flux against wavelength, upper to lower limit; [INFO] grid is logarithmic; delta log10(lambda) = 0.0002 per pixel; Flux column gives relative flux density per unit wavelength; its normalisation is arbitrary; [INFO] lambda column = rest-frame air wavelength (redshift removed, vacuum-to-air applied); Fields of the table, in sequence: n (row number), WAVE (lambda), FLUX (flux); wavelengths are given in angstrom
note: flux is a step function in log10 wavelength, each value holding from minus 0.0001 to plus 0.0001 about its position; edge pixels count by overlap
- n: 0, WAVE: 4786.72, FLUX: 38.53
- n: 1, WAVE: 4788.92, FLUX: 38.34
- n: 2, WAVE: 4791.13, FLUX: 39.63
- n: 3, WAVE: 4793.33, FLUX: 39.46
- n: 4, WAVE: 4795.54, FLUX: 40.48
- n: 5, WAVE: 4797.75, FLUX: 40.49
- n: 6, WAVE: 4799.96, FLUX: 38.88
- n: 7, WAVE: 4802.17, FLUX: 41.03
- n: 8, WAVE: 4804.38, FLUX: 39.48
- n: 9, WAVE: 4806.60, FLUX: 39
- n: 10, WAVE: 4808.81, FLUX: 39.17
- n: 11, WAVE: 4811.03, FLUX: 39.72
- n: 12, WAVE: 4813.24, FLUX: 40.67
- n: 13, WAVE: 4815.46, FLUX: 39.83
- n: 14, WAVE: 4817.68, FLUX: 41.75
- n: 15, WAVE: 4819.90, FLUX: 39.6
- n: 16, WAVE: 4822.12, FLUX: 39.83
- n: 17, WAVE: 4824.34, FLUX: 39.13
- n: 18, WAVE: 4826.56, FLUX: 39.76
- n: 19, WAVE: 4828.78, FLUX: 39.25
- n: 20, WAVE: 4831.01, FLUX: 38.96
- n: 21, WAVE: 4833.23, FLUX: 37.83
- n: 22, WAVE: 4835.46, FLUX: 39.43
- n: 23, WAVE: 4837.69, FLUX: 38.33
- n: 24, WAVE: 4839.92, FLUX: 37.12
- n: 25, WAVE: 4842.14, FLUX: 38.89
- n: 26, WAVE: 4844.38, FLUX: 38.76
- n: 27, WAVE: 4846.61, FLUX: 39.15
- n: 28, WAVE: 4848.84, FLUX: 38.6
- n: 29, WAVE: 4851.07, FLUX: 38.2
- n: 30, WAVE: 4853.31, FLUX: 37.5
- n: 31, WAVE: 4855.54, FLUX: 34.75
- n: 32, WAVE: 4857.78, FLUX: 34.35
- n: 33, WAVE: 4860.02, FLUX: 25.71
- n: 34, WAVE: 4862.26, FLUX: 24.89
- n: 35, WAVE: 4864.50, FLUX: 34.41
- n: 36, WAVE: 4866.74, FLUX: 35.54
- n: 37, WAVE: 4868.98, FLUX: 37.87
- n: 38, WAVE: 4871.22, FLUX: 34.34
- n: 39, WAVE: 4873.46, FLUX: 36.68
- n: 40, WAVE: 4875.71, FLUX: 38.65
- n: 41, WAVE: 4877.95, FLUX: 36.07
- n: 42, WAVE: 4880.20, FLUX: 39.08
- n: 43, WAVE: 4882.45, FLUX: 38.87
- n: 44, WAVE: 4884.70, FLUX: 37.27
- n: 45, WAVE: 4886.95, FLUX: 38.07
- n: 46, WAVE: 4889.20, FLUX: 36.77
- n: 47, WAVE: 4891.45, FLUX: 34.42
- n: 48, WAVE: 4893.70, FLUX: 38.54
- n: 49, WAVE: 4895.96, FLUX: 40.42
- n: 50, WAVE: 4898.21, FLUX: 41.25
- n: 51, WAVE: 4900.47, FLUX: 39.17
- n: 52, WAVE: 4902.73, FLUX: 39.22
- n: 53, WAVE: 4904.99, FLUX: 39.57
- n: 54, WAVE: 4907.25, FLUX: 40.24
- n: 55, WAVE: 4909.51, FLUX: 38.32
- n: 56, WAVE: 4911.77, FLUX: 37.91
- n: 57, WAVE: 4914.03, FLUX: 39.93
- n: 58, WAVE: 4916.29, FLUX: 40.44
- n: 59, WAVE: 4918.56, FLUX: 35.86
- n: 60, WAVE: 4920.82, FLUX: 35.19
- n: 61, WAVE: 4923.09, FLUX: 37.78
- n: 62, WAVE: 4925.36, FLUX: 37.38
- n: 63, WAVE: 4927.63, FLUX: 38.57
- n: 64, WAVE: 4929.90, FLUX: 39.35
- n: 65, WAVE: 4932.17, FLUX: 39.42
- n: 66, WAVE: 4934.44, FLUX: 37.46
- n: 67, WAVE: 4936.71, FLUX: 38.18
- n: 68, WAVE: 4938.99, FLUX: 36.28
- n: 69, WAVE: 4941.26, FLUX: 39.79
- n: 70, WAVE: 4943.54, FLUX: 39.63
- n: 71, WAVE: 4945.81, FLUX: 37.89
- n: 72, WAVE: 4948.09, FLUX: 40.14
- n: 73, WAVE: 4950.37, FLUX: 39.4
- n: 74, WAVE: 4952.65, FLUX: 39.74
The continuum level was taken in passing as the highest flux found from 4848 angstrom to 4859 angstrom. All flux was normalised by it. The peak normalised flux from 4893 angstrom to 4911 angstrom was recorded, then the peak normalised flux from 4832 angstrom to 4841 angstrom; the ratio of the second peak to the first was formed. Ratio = 0.96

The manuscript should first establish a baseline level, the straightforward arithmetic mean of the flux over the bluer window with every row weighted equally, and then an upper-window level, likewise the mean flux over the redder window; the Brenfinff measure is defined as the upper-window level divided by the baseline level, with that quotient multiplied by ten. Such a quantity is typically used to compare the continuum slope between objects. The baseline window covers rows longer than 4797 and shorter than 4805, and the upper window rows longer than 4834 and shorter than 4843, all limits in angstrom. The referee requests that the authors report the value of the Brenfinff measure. 9.6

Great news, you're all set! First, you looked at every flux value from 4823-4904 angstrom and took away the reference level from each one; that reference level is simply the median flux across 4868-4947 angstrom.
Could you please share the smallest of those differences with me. -13.4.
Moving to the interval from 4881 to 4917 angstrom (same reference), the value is -3.9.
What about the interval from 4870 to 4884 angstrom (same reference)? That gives -4.0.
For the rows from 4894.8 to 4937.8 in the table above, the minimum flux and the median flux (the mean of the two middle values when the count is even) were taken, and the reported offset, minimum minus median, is -4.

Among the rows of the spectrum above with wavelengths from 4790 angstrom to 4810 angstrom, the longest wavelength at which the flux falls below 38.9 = 4799.96 angstrom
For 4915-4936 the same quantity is 4934.44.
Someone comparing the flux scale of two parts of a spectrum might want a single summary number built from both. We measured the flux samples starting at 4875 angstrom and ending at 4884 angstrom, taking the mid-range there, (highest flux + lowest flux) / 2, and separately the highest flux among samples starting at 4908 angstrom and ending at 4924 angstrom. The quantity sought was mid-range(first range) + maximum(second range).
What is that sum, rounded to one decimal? 78.0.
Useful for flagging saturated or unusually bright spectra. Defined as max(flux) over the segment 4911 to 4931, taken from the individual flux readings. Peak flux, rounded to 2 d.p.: 40.44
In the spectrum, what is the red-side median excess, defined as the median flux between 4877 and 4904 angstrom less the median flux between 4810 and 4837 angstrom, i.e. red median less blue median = -1.0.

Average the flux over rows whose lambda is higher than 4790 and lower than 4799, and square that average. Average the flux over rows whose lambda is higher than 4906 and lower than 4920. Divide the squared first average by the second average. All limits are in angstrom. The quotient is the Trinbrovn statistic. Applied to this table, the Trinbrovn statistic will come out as 41.3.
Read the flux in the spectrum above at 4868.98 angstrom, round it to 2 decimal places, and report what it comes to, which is 37.87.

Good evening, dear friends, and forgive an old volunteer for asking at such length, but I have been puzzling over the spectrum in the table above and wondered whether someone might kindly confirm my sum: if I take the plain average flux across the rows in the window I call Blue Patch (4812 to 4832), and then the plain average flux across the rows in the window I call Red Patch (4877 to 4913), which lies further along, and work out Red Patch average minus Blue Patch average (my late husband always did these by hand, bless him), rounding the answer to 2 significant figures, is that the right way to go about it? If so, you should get -1.4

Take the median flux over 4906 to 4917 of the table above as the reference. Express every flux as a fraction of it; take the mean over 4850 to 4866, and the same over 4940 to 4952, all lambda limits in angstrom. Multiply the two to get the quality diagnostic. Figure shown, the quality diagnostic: 0.811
